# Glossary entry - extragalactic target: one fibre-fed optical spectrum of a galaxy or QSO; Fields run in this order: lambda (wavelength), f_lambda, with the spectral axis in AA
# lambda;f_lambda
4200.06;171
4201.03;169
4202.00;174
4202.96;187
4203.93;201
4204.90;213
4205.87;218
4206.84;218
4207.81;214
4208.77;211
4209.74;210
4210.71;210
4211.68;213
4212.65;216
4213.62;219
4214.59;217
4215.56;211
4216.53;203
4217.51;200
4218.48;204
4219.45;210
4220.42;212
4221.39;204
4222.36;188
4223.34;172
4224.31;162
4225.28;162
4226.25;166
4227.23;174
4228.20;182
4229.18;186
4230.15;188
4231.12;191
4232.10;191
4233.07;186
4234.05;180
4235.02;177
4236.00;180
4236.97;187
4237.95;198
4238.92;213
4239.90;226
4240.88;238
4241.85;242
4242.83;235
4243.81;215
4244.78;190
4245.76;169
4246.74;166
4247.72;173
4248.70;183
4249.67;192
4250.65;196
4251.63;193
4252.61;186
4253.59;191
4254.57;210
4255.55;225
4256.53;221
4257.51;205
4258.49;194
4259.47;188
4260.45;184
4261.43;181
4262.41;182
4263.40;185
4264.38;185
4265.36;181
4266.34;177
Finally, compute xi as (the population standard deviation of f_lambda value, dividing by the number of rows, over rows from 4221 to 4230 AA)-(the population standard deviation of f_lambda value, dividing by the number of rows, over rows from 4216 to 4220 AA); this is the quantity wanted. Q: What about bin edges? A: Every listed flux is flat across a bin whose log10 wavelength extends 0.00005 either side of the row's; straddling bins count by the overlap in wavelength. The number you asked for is 10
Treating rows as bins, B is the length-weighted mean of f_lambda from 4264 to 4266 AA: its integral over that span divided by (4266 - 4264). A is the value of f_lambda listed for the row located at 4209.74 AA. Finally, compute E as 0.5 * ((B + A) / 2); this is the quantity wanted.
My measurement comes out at 98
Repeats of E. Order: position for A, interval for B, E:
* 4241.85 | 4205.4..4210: 114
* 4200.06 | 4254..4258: 96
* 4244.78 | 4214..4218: 99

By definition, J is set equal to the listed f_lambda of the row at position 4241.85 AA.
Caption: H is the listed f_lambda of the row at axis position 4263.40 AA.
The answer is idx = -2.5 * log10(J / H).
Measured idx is -0.29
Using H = 185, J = 242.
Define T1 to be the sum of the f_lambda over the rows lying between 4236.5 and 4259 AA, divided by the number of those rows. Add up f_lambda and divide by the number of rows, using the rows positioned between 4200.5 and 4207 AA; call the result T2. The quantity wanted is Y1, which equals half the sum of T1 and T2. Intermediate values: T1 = 202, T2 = 197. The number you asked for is 200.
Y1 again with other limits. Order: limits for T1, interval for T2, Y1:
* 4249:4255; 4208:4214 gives 204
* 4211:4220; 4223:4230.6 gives 192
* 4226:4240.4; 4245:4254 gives 186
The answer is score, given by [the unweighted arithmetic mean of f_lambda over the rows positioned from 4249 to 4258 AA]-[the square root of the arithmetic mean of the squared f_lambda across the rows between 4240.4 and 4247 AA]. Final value -8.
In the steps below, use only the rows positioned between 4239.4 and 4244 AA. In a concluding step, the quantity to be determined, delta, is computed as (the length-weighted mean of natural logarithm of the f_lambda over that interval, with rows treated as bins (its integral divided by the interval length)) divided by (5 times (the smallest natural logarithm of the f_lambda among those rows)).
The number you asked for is 0.203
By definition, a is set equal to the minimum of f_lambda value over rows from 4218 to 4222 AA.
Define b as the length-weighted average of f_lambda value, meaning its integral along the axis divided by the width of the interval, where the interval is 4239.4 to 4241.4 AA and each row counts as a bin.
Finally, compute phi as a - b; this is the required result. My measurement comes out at -28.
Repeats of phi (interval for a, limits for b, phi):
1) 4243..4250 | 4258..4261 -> -23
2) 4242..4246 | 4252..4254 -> -20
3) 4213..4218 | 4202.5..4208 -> -8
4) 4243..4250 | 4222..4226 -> -4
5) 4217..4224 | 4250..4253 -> -20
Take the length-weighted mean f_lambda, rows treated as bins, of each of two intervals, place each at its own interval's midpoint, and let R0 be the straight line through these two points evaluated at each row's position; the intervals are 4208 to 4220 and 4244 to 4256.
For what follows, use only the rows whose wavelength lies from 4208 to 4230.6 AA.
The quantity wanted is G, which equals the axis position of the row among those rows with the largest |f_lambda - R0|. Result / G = 4224.31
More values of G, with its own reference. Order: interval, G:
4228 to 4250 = 4241.85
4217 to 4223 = 4222.36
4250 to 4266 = 4255.55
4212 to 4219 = 4217.51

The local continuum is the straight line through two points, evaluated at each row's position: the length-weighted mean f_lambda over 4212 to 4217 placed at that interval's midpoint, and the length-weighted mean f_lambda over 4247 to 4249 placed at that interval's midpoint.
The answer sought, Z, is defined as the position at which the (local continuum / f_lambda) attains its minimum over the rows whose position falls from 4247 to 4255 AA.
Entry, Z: 4254.57 AA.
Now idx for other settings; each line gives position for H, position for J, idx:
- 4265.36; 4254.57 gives -0.16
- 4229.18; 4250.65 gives -0.06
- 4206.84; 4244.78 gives 0.15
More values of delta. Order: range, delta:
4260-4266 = 0.200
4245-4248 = 0.201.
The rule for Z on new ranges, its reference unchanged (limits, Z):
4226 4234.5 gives 4232.10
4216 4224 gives 4220.42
